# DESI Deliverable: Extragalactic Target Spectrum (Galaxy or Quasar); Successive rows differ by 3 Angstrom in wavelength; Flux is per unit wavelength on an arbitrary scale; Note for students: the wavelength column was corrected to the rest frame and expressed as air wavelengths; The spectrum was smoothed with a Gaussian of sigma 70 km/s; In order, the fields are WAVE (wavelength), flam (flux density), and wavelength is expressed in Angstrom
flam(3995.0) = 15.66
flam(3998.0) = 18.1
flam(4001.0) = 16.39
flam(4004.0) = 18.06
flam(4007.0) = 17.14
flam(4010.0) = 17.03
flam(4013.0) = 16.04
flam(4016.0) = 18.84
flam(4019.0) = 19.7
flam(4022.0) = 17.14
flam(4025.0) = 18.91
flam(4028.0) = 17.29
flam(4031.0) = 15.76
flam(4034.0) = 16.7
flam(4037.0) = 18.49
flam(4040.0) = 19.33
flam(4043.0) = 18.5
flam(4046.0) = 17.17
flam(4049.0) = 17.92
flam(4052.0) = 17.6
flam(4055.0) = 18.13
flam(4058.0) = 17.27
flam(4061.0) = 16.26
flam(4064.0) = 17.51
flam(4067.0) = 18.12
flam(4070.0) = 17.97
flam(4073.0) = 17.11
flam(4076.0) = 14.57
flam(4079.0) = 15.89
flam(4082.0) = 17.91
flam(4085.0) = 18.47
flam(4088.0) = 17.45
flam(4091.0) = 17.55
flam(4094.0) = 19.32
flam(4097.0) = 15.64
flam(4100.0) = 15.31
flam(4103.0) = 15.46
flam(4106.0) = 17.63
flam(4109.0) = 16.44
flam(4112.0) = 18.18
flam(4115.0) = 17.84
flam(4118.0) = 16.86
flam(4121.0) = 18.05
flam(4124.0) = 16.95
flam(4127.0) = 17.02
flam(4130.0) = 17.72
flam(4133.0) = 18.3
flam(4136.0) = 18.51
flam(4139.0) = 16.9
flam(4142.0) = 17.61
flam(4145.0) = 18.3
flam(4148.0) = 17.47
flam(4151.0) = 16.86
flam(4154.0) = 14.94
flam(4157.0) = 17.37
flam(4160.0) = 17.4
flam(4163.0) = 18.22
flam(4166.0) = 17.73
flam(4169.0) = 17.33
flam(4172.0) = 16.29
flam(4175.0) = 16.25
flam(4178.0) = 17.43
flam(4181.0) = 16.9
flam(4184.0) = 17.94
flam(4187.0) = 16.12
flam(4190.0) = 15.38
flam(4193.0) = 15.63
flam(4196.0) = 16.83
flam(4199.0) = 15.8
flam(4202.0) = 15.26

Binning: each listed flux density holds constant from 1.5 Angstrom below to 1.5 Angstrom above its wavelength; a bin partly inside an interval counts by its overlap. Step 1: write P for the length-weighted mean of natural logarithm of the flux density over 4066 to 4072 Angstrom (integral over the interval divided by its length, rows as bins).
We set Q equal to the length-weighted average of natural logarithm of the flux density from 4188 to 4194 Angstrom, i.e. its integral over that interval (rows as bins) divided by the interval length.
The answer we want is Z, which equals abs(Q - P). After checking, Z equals 0.14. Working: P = 2.89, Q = 2.74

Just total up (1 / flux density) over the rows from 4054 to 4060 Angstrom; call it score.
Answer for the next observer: 0.113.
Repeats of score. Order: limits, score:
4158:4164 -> 0.112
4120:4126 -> 0.114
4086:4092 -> 0.114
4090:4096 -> 0.109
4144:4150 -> 0.112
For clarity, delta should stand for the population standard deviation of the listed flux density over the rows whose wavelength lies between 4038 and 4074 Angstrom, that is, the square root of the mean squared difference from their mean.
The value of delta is 0.7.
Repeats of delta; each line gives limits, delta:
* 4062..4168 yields 1.1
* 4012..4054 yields 1.2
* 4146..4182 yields 0.8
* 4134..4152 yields 0.6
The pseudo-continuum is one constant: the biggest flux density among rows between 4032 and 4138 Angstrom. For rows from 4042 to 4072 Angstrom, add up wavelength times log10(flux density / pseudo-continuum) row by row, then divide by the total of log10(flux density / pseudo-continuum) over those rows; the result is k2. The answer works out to 4057.0 Angstrom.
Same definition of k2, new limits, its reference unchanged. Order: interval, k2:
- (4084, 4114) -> 4100.0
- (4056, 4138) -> 4094.5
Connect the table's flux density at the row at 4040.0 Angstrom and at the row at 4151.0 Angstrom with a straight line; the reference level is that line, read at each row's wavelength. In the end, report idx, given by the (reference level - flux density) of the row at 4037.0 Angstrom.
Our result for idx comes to 0.9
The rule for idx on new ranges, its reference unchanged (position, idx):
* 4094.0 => -1.2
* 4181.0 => -0.7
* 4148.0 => -0.5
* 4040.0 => 0.0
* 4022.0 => 2.6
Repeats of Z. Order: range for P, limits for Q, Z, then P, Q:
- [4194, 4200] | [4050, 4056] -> 0.09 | 2.79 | 2.88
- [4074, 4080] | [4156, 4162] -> 0.13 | 2.73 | 2.86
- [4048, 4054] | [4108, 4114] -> 0.02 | 2.88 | 2.86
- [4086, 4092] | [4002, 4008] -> 0.00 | 2.87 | 2.86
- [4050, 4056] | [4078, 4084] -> 0.04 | 2.88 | 2.84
